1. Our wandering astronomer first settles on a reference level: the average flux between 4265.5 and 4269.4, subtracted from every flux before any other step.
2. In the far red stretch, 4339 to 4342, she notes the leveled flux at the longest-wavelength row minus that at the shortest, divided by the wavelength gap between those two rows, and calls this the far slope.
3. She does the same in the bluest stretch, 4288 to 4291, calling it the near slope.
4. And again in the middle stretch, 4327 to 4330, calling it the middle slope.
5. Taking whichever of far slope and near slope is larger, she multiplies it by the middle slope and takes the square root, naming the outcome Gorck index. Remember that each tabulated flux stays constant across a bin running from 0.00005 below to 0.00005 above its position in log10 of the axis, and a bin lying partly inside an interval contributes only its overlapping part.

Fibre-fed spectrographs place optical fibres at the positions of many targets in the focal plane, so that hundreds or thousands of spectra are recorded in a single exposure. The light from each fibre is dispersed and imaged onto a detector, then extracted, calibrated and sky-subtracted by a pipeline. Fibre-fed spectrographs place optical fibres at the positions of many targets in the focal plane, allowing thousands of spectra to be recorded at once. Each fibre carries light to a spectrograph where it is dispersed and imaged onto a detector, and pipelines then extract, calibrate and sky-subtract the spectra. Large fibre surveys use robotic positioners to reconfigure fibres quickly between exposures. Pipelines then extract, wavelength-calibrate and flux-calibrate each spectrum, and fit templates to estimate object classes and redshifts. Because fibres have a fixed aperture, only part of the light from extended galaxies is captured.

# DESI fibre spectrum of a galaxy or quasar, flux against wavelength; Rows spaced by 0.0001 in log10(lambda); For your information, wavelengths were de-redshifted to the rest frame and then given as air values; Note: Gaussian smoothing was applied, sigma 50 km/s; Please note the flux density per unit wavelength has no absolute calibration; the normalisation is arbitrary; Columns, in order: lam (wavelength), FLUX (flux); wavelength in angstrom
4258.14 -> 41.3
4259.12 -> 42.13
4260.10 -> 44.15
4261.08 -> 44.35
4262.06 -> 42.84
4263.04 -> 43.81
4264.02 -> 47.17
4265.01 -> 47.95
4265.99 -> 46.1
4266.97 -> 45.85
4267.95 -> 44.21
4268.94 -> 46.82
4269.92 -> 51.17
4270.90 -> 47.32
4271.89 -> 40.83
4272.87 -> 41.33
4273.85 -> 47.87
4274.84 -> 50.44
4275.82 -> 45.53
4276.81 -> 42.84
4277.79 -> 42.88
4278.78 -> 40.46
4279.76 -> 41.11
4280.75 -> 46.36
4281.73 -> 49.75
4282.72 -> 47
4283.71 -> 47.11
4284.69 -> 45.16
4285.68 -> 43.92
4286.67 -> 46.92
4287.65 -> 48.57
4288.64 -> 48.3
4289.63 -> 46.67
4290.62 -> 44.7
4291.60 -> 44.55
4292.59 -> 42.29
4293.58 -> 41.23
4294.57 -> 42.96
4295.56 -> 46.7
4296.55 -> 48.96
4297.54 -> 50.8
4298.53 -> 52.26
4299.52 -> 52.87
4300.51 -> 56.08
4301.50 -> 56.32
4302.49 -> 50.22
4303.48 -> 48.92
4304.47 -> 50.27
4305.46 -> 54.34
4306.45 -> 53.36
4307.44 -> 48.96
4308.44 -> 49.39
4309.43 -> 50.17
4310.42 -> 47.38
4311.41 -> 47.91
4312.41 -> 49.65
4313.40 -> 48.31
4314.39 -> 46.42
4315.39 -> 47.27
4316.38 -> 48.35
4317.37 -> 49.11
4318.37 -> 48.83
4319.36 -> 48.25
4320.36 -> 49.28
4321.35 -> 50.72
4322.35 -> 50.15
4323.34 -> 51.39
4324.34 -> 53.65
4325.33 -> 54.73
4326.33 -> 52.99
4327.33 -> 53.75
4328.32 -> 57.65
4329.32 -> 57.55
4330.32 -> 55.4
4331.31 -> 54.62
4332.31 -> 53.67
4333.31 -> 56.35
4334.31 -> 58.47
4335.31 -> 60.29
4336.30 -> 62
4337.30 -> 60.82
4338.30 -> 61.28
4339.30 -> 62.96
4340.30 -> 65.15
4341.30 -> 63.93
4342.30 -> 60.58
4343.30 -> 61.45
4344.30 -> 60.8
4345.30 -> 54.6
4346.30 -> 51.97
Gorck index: 1.0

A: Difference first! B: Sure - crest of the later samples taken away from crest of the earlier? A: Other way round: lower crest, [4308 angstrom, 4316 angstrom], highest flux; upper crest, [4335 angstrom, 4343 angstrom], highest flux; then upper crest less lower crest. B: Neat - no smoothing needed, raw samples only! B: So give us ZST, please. 15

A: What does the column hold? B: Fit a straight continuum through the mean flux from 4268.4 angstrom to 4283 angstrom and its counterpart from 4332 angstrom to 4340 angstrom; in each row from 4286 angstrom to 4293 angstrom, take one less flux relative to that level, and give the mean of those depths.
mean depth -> 0.055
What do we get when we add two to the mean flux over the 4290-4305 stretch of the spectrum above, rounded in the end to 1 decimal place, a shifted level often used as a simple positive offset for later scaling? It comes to 50.6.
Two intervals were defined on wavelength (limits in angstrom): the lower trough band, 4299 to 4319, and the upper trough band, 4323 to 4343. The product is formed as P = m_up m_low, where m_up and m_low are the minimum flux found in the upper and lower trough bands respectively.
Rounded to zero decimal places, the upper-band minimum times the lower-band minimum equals 2386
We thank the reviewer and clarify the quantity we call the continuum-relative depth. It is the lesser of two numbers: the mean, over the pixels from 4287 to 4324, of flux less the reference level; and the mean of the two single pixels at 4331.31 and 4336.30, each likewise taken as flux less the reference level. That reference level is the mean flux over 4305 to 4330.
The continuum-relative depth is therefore -1.8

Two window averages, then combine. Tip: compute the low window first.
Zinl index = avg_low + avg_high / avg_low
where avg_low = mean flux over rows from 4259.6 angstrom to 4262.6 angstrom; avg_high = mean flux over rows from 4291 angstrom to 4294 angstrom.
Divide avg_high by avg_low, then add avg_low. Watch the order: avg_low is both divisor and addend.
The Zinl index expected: 44.8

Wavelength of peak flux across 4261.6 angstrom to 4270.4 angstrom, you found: 4269.92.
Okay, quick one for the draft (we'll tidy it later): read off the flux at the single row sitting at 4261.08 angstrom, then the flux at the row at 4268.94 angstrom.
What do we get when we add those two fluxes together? 91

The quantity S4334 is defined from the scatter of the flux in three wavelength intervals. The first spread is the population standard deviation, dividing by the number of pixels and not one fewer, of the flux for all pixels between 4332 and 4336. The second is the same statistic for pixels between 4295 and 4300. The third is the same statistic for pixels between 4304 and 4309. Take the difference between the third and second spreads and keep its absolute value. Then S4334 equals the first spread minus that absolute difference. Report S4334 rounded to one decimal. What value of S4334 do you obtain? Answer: 2.4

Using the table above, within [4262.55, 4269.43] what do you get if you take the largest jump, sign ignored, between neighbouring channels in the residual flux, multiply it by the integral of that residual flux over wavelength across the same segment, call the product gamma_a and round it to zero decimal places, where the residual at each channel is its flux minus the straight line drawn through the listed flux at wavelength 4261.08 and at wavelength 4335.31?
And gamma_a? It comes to 13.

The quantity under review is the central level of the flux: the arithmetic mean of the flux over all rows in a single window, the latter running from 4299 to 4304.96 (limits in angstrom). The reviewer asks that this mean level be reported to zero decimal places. 52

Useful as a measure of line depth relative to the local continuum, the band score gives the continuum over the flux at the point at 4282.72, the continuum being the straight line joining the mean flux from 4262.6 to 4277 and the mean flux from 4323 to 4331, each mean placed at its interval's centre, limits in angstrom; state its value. 1.02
